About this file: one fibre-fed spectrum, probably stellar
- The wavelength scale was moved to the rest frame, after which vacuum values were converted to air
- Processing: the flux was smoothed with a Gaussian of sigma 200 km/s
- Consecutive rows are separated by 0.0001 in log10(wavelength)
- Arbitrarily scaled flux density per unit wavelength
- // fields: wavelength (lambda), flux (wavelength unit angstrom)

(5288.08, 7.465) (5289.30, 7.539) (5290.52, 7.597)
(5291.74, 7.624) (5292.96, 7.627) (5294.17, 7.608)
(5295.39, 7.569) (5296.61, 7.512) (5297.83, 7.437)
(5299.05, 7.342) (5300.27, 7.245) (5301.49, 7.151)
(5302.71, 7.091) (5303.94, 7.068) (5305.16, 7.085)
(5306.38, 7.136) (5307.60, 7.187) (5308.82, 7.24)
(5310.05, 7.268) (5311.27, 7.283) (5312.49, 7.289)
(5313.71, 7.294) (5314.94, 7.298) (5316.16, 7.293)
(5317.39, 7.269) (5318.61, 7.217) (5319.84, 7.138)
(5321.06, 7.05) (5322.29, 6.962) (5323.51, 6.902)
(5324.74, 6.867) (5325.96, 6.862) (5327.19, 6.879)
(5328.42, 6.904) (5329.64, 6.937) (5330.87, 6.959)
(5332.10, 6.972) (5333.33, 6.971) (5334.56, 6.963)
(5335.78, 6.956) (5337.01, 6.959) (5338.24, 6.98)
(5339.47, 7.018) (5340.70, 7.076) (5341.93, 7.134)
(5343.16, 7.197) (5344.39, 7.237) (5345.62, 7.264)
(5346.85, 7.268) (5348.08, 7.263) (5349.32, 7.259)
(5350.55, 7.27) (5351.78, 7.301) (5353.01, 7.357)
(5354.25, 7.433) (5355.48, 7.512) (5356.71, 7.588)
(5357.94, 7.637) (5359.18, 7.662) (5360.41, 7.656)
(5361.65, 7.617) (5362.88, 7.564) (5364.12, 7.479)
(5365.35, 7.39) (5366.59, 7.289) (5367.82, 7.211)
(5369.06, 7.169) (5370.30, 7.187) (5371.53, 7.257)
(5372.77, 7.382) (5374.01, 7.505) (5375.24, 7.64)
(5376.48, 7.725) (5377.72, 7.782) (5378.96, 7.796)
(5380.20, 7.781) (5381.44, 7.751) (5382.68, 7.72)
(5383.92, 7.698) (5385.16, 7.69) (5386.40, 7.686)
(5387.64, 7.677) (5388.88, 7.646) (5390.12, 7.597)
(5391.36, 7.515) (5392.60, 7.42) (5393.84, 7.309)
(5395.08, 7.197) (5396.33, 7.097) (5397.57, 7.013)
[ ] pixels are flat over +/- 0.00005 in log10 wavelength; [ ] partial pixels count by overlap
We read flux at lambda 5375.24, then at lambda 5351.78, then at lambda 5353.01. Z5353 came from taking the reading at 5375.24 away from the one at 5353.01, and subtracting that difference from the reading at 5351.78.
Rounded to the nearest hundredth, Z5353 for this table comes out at 7.58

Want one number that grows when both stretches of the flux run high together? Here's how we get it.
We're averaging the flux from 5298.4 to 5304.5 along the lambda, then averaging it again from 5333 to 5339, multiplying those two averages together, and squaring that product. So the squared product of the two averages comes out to 2501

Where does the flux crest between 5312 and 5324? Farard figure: 5314.94 angstrom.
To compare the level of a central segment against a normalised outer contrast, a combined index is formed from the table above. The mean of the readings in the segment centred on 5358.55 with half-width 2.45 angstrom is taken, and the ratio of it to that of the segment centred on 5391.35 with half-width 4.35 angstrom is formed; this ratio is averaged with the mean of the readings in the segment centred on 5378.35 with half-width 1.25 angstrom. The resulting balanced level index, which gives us 4.40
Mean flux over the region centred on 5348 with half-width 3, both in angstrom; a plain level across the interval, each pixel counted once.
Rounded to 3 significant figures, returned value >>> 7.26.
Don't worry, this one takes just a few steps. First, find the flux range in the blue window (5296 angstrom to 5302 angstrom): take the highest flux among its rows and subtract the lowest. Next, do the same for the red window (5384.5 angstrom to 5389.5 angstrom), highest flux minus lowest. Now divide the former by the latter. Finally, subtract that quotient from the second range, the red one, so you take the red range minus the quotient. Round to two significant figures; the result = -8.2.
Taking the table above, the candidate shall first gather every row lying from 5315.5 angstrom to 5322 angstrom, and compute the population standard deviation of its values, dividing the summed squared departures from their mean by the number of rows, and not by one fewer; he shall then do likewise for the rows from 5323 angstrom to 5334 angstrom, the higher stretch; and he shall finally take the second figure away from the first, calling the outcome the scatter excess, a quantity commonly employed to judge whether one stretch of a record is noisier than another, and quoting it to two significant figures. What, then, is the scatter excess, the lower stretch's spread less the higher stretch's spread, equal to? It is 0.048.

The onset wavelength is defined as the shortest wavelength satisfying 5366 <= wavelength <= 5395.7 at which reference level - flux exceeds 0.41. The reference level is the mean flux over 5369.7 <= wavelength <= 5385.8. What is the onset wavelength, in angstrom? 5369.06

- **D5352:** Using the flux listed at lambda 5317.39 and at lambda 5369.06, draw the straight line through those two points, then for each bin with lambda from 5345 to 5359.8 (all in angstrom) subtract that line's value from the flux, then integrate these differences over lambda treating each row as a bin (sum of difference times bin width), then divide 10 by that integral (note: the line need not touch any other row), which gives 3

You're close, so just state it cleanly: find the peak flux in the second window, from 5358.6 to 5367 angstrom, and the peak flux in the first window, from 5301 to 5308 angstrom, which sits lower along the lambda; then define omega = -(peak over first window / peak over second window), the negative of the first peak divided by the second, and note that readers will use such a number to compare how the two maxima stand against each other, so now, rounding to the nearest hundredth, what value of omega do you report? -0.94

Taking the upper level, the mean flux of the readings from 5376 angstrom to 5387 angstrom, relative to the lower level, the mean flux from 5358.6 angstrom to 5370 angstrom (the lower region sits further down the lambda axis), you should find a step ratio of 1.04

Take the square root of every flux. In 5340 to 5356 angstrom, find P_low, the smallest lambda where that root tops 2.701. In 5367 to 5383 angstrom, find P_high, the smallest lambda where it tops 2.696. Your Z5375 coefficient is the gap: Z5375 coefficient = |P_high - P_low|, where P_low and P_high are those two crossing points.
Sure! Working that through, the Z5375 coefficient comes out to 21.0 angstrom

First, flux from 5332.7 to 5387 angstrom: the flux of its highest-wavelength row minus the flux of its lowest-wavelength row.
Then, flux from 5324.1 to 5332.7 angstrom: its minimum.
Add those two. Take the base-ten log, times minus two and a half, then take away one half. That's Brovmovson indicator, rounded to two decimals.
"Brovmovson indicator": -2.70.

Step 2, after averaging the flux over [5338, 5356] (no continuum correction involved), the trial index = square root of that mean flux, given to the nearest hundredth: 2.69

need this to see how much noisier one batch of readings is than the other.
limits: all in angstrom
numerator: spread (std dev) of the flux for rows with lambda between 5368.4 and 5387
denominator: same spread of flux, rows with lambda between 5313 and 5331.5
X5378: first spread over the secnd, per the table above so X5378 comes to 1.3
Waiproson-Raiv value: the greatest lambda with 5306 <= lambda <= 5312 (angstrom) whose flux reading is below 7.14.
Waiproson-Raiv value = 5306.38 angstrom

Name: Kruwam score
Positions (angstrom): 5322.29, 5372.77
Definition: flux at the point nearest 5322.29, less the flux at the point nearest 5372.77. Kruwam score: -0.4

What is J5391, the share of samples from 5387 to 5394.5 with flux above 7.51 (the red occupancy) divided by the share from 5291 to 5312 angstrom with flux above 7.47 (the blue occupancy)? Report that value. 2.3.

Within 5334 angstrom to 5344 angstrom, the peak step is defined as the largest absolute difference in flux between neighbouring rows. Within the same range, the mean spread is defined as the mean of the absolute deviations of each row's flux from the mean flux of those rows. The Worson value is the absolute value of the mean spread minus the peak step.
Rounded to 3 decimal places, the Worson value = 0.012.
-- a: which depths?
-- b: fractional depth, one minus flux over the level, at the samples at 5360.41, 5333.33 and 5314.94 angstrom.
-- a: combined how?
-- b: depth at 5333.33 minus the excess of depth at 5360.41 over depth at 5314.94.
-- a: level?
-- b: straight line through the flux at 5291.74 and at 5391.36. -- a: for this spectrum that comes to 0.134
